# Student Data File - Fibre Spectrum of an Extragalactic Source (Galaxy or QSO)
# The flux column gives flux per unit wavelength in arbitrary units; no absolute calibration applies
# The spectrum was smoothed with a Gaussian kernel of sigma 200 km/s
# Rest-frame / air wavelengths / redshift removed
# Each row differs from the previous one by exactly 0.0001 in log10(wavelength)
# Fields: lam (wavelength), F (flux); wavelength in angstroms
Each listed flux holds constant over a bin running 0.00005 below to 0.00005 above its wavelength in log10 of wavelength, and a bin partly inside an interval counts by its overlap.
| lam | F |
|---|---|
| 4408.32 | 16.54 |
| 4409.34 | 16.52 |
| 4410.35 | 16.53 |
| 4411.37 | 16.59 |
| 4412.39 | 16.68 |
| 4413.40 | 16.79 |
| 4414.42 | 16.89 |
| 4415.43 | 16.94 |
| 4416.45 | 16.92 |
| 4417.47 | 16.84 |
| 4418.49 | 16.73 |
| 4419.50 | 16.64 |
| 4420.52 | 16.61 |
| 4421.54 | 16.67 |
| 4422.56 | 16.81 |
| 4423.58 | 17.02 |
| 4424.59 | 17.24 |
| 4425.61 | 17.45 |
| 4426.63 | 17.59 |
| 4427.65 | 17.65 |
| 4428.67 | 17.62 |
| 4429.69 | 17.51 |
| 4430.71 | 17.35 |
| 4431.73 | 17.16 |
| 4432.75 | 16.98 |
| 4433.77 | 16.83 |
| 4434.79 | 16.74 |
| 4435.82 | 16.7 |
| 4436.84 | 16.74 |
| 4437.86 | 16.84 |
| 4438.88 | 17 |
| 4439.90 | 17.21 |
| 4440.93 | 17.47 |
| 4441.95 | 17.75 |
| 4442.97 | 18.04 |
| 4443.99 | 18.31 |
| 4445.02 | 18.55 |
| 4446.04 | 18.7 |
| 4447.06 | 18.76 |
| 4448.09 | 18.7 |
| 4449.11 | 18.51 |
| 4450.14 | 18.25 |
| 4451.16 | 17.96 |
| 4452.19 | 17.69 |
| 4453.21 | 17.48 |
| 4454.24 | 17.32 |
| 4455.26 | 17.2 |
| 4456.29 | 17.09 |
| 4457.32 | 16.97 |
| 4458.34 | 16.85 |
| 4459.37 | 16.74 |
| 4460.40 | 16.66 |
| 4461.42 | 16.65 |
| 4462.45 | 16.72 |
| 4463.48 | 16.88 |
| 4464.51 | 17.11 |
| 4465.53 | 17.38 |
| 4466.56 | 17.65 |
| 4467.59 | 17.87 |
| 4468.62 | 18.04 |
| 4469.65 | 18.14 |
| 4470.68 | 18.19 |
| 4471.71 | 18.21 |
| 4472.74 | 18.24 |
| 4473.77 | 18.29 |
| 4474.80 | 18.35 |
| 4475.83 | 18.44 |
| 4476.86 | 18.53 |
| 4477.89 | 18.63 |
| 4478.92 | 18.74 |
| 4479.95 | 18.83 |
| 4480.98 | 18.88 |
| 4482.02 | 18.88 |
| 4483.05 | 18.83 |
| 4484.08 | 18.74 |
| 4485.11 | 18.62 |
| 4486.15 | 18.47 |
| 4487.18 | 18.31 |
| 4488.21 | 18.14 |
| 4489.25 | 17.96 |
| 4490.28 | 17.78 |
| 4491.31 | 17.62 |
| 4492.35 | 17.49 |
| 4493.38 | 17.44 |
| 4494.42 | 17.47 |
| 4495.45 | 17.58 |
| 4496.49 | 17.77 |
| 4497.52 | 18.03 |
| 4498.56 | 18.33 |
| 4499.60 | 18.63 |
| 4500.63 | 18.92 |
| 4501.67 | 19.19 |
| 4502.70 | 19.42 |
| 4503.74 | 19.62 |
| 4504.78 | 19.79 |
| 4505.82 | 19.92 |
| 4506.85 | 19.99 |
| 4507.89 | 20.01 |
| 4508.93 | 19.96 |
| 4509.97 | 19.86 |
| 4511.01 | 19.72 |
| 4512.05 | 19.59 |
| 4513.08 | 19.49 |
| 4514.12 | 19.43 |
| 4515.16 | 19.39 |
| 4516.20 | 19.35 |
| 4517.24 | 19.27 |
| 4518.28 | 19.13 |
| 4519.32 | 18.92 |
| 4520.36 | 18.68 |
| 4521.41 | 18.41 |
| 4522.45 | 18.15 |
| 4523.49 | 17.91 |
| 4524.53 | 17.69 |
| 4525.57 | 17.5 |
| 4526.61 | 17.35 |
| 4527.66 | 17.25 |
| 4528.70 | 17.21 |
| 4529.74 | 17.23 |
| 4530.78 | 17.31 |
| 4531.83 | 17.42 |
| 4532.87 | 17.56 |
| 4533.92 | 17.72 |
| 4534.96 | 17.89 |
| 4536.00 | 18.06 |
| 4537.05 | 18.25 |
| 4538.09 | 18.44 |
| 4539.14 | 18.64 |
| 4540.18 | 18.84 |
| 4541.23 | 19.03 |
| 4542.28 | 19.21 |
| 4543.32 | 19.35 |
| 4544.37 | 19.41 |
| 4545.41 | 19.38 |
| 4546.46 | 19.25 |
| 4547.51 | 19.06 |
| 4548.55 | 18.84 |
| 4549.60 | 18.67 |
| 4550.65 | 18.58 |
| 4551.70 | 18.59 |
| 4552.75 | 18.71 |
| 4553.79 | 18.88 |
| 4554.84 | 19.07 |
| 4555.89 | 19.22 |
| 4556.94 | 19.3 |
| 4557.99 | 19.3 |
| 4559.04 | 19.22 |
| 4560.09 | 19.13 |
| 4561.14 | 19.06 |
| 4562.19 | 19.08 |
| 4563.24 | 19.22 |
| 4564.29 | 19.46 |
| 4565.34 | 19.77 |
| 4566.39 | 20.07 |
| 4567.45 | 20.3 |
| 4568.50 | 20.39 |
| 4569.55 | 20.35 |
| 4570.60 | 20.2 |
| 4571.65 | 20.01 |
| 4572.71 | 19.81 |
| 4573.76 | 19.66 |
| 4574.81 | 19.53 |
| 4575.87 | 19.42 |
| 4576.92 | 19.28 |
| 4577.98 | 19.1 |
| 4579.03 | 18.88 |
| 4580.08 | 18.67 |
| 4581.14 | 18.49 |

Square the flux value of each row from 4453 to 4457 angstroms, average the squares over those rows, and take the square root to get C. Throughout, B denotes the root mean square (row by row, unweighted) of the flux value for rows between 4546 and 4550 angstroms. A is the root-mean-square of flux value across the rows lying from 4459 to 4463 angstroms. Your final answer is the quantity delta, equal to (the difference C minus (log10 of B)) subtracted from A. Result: 0.7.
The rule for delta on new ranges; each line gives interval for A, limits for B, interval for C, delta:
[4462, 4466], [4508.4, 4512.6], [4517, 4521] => -0.7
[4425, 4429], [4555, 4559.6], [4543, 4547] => -0.5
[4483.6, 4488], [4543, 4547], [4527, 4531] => 2.6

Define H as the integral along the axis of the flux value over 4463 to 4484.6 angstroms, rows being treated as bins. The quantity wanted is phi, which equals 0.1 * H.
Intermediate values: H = 394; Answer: 39.4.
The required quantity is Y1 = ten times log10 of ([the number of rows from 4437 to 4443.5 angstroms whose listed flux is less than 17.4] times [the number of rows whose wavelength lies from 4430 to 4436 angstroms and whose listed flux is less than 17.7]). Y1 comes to 13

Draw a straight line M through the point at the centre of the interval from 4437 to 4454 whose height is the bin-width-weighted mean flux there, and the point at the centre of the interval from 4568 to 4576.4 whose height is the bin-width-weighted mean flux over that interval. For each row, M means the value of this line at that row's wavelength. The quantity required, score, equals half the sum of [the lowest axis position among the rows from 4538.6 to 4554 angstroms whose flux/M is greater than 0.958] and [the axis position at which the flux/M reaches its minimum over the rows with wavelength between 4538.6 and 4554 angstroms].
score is 4545.4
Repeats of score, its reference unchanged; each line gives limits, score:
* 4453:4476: 4457.3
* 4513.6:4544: 4521.4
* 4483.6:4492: 4487.7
